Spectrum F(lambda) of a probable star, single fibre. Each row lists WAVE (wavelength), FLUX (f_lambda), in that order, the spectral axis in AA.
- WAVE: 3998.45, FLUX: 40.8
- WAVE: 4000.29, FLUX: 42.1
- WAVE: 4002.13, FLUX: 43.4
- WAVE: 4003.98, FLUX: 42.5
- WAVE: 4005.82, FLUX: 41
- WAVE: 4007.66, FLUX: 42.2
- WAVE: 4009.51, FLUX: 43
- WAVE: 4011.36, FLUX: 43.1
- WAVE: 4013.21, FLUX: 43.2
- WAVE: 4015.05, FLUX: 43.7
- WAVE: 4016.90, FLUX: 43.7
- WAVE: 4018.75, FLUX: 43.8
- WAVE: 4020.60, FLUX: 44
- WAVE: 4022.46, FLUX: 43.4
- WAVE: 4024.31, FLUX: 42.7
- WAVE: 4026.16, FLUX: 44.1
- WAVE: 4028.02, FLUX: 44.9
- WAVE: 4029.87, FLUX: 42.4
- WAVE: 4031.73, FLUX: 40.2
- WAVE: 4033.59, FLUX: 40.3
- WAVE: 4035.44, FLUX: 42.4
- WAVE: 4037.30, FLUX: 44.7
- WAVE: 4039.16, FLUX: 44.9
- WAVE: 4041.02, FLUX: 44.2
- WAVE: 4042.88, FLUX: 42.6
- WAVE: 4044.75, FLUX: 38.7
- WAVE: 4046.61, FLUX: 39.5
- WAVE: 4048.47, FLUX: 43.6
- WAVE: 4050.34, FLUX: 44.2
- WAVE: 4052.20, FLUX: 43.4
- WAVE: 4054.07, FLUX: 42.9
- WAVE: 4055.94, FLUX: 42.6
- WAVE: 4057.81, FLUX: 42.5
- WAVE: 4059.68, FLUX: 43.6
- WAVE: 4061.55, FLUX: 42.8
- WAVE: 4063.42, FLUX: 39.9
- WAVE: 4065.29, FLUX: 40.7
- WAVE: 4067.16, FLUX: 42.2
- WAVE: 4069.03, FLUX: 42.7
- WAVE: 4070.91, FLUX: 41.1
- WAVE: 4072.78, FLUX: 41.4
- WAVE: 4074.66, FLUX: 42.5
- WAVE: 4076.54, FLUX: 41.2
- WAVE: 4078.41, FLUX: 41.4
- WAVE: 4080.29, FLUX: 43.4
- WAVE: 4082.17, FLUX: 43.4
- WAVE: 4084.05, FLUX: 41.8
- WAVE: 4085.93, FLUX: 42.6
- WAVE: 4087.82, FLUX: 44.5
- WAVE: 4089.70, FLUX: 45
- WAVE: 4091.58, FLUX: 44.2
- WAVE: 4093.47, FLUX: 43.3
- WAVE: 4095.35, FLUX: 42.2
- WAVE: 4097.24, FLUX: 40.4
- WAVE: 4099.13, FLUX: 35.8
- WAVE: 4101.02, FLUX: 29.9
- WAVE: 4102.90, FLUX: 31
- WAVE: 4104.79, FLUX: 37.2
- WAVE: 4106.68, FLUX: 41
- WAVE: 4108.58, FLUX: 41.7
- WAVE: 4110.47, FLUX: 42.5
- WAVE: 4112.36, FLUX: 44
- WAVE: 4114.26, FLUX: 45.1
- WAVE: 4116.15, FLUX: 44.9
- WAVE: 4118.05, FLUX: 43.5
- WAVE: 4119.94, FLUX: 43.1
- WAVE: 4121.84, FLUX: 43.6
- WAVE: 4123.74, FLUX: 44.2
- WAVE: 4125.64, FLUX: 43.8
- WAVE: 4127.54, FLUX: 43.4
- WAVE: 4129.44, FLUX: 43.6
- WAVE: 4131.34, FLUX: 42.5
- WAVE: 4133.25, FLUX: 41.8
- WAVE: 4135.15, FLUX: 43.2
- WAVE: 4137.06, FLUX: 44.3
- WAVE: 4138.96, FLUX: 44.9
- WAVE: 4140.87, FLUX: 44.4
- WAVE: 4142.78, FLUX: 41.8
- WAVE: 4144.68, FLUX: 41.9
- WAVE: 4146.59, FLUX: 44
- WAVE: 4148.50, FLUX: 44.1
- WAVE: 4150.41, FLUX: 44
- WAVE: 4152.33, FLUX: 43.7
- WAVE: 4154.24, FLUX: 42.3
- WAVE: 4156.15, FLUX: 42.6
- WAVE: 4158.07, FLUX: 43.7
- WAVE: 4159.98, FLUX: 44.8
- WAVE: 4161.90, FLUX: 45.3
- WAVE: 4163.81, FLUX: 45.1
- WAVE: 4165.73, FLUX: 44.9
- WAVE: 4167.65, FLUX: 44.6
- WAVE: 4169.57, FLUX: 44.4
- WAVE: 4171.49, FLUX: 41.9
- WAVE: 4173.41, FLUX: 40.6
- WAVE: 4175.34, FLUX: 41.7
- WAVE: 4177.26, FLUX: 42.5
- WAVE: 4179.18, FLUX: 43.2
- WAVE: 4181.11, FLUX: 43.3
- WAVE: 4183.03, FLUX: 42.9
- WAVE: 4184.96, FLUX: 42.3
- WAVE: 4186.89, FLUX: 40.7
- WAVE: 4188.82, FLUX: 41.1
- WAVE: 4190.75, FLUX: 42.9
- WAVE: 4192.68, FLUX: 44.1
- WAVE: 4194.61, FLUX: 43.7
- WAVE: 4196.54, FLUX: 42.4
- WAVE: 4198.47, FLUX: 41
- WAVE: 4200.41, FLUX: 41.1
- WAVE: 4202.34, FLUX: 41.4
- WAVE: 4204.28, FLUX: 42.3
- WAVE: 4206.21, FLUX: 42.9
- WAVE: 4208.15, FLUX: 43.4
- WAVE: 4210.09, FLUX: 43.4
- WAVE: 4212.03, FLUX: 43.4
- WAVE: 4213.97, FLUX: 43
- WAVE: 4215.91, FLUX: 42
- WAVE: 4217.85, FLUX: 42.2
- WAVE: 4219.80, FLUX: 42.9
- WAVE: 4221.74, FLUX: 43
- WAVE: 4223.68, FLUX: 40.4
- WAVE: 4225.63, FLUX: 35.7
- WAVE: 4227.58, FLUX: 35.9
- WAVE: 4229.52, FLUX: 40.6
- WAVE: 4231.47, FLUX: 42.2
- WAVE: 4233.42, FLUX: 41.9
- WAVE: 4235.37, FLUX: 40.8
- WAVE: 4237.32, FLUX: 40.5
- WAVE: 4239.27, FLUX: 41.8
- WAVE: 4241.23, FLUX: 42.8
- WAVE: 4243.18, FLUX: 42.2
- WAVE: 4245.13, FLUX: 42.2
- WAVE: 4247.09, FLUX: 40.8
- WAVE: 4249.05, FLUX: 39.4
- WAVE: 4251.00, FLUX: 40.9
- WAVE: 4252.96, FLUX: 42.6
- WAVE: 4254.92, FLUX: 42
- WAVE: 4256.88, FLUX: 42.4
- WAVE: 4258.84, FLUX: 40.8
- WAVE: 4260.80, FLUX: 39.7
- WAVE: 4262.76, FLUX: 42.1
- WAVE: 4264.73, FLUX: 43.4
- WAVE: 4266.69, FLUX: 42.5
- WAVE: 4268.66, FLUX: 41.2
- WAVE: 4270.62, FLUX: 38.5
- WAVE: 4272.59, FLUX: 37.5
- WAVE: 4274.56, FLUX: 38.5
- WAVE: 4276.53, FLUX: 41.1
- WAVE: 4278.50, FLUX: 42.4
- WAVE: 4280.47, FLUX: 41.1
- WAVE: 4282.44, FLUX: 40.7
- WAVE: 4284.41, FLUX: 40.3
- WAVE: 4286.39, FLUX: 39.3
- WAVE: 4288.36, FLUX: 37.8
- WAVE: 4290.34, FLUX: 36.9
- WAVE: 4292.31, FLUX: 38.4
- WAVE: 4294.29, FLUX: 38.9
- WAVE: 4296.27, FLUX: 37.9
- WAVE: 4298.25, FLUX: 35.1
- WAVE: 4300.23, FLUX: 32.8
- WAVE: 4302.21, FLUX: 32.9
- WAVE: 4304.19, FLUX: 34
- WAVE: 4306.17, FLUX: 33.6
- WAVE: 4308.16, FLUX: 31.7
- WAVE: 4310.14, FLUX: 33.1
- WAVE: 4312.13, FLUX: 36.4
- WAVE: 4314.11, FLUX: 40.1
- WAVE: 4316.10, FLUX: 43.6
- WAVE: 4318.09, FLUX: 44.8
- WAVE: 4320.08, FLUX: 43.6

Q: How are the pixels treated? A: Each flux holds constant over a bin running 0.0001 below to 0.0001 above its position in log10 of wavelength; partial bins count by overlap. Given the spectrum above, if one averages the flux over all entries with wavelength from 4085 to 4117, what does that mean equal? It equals 40.9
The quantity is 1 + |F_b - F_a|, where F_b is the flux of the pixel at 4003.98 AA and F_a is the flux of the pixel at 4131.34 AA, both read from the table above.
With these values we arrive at 1.0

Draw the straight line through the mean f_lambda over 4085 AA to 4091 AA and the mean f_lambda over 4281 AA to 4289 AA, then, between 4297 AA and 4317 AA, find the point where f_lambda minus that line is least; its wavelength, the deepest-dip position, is 4308.16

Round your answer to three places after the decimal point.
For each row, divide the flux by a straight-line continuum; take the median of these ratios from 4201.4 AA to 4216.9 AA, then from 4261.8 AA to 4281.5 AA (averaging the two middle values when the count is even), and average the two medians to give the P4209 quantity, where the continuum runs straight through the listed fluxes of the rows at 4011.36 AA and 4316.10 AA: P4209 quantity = 0.967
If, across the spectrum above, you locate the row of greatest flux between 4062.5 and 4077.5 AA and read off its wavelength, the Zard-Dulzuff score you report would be 4069.03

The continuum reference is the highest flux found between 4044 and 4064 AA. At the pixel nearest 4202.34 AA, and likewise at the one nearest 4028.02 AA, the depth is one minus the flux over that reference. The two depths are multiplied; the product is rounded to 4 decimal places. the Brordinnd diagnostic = -0.0010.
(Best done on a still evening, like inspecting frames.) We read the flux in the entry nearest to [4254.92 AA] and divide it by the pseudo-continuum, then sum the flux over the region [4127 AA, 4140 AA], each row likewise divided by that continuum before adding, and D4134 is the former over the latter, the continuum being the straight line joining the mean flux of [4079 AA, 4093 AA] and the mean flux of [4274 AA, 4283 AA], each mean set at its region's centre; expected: 0.144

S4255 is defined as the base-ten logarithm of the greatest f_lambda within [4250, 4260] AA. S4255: 1.63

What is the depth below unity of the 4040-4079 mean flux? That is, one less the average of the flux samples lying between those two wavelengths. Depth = -41.1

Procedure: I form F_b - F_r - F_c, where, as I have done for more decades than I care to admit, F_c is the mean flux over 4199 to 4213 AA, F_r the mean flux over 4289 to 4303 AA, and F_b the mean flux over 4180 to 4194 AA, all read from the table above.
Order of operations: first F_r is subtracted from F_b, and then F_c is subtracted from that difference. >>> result -36.2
